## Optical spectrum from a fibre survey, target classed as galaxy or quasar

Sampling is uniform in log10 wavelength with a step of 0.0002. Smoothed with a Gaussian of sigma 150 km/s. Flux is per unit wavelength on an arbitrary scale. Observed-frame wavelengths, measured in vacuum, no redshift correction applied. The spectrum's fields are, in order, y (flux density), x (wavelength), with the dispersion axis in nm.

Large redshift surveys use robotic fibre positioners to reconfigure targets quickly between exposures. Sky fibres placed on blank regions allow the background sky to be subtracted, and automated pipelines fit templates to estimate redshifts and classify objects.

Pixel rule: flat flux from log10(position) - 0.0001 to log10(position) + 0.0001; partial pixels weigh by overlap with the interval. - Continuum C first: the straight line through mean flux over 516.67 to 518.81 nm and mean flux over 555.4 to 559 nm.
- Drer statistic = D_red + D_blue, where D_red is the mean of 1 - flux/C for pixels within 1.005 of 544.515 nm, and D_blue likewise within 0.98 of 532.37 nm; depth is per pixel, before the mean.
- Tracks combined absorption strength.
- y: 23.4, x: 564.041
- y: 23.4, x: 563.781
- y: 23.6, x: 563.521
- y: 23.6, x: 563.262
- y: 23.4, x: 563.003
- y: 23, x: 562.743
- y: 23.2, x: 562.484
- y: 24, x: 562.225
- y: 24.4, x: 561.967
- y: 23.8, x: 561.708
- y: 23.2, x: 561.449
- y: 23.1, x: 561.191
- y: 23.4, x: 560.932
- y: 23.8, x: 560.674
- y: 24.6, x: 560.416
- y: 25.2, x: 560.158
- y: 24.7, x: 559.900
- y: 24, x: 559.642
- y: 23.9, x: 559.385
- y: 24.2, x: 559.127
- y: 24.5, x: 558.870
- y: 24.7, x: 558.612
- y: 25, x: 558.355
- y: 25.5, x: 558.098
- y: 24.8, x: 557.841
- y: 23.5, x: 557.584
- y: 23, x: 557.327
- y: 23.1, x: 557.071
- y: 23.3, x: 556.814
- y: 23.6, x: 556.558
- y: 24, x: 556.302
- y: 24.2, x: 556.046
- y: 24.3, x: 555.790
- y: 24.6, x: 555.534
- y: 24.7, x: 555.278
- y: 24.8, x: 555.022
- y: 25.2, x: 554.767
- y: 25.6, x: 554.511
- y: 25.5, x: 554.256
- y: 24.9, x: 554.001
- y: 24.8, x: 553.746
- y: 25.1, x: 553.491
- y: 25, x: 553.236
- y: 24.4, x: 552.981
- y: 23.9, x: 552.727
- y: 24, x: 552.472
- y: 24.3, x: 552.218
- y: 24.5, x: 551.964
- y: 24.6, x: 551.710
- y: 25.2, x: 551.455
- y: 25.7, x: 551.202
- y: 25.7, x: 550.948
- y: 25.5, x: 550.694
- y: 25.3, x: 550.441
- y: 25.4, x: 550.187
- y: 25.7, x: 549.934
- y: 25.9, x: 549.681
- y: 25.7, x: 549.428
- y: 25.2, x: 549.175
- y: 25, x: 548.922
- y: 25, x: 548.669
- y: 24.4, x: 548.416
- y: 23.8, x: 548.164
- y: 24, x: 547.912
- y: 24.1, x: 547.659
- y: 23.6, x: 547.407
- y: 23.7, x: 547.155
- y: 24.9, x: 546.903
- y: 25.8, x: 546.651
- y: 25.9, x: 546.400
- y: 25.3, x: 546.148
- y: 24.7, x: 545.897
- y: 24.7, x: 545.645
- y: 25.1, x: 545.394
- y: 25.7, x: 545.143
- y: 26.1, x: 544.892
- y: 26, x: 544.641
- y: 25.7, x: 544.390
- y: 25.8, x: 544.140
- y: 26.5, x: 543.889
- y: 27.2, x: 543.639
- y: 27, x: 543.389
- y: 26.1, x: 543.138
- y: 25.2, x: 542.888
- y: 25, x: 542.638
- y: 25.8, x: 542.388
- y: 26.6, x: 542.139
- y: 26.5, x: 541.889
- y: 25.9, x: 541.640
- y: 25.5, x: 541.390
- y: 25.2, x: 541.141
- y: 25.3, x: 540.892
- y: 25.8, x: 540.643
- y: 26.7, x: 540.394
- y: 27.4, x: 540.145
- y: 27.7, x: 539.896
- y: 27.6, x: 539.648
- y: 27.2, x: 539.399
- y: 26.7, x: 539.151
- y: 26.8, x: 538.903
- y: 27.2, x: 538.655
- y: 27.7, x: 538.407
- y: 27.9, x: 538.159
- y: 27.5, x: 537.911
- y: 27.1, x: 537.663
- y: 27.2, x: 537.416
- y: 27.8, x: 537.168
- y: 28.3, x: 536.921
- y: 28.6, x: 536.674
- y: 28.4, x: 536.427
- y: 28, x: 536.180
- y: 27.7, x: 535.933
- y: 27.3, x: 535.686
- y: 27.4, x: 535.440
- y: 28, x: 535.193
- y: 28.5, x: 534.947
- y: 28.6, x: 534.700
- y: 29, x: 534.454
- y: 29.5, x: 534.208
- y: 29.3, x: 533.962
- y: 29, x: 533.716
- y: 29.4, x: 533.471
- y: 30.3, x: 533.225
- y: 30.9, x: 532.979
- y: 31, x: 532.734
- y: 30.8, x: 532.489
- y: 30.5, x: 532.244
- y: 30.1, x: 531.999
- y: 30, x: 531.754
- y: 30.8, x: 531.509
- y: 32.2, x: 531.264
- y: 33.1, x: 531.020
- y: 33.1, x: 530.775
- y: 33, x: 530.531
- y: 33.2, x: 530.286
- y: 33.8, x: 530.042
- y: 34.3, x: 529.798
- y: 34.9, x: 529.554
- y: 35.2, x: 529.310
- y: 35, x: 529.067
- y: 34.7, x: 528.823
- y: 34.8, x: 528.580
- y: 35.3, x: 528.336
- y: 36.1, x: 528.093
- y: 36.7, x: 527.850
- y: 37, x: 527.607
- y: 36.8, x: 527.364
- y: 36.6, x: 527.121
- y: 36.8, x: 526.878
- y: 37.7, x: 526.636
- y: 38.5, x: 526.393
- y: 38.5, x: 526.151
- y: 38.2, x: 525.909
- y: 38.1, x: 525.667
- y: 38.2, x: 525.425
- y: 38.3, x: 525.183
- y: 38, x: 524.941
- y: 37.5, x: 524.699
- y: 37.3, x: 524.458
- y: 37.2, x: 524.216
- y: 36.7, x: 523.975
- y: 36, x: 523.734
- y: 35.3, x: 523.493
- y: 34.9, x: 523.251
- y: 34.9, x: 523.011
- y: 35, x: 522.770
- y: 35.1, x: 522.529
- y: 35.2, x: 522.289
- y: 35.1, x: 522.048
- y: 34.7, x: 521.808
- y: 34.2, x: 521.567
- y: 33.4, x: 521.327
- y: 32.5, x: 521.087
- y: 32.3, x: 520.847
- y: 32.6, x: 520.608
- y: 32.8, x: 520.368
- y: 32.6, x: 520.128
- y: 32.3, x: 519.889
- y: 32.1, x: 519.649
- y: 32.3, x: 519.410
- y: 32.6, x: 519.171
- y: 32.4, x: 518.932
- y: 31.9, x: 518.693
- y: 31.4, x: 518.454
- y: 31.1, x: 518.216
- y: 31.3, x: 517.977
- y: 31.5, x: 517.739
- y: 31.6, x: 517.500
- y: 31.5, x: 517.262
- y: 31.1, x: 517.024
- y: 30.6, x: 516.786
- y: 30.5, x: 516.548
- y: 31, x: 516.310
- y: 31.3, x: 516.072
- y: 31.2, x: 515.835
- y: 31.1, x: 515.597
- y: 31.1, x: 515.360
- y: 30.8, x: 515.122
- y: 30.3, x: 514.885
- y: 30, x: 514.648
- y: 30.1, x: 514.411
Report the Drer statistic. -0.05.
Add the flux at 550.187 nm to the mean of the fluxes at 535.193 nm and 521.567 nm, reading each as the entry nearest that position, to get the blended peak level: 56.5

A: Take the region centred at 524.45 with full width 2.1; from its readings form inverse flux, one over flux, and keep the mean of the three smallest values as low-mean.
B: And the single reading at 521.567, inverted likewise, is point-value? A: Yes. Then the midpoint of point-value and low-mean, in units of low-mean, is 1.06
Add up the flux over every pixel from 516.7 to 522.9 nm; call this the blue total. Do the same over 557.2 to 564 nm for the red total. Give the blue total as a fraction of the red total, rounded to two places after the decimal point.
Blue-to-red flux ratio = 1.36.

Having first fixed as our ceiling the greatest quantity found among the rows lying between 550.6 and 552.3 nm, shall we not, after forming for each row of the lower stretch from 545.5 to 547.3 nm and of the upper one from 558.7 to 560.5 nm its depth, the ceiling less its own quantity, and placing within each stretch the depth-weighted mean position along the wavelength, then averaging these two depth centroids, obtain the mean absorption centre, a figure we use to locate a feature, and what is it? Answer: 553.03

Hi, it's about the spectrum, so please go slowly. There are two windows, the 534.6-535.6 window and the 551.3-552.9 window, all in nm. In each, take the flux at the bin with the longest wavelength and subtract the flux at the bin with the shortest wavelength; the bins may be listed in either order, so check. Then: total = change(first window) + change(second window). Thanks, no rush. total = -2.5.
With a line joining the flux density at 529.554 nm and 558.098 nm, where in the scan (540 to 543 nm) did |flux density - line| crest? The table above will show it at 541.141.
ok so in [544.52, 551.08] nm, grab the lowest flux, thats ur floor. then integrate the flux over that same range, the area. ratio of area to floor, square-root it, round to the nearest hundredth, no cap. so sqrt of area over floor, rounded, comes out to 2.64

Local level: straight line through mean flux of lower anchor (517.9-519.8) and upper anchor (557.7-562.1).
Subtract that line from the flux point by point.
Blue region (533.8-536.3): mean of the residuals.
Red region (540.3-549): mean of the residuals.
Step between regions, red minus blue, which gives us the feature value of -1.1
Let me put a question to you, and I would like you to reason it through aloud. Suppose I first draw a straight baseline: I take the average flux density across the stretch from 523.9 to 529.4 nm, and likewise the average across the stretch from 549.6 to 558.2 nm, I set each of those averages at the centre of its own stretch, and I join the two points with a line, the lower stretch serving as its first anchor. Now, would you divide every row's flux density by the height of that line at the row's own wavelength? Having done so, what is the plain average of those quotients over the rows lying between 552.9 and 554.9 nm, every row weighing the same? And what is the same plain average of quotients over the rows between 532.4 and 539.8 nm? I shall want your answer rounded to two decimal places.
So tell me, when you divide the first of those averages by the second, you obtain 1.17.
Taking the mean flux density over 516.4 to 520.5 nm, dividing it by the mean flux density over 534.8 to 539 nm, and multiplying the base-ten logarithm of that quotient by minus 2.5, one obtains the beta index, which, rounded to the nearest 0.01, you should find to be -0.15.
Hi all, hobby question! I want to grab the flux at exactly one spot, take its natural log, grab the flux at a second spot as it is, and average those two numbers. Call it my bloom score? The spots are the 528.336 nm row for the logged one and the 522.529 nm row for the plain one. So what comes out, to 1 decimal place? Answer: 19.3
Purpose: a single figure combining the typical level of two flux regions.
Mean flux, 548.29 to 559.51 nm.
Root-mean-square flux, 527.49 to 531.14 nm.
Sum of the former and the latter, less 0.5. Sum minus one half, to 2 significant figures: 59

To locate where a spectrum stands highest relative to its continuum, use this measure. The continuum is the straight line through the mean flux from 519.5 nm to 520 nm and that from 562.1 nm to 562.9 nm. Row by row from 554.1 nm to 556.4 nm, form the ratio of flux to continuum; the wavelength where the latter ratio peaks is 554.511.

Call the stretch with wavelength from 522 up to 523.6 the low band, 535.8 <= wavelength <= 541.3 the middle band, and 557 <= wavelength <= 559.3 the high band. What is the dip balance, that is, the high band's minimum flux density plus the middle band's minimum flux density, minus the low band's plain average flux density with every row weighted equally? 13.1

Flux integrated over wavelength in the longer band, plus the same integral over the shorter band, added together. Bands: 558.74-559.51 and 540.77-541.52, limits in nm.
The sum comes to 37.6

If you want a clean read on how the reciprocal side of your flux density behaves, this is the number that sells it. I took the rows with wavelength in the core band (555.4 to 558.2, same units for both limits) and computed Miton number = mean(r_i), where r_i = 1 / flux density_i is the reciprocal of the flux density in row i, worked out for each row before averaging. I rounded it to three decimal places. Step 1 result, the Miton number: 0.042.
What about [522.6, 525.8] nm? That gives 0.027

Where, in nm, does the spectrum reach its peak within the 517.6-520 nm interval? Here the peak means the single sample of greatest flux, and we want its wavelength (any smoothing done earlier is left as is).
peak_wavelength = 519.171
